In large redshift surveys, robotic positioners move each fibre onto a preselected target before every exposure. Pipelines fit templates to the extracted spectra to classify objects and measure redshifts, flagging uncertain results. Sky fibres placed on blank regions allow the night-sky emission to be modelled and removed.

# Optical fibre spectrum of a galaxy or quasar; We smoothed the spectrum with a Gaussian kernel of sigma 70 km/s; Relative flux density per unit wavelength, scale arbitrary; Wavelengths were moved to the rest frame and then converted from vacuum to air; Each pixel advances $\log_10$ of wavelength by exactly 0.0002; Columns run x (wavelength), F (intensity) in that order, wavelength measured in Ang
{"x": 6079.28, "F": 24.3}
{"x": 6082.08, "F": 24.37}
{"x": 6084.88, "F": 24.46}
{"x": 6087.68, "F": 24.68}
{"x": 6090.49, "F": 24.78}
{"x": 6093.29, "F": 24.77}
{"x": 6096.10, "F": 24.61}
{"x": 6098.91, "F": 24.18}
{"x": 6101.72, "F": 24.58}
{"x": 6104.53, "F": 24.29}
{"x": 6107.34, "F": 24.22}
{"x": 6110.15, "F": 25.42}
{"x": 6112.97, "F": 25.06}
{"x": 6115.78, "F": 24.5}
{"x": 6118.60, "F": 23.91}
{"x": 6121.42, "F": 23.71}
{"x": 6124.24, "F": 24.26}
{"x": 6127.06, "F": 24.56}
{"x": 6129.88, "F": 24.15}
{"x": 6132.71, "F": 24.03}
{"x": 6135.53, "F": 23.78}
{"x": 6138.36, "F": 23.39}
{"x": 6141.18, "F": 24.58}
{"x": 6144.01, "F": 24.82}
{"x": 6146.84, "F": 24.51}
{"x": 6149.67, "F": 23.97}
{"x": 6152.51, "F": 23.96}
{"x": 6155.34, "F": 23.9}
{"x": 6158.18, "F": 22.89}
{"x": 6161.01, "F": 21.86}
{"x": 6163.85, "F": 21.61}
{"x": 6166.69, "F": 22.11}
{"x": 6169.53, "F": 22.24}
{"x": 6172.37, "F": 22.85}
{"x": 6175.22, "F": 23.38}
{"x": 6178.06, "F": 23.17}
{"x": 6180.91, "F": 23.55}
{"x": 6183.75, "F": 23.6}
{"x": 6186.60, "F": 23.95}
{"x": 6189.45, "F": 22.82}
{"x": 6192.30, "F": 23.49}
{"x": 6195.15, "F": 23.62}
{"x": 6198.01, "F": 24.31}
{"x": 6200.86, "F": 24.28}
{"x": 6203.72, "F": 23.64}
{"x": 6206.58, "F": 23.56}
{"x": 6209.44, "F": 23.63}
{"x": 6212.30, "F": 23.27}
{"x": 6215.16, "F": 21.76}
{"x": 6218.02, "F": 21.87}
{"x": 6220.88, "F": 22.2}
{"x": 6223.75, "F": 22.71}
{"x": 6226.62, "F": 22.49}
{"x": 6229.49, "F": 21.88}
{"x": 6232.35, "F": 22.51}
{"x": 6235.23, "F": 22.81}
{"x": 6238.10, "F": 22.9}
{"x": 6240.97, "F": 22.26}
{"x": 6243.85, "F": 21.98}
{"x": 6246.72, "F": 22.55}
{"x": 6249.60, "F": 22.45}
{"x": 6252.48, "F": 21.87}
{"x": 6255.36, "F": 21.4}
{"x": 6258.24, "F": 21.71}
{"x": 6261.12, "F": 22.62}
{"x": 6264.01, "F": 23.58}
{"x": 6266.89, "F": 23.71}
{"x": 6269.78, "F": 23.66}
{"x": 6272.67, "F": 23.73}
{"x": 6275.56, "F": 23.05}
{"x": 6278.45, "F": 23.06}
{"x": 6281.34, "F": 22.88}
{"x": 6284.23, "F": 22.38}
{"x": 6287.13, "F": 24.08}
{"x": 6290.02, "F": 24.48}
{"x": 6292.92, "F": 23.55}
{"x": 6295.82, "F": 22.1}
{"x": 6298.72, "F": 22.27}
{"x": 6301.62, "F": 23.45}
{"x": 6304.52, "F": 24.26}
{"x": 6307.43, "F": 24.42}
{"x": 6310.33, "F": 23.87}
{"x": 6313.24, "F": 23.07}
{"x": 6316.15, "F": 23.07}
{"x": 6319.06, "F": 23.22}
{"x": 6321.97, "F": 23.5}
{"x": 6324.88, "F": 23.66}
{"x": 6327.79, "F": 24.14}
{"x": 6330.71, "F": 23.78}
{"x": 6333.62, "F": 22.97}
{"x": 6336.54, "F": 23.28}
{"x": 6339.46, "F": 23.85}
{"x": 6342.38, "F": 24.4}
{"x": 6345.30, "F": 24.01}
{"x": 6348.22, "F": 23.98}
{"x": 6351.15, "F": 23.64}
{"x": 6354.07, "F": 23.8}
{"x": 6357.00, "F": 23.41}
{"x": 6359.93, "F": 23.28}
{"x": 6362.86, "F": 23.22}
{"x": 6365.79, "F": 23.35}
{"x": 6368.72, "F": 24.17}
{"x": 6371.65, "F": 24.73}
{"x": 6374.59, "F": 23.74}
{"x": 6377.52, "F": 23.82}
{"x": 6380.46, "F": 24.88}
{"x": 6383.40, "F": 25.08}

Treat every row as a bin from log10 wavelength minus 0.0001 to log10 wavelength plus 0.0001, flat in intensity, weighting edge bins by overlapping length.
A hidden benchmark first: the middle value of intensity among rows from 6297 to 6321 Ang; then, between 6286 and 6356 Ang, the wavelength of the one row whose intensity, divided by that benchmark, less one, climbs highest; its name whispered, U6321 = 6290.02 Ang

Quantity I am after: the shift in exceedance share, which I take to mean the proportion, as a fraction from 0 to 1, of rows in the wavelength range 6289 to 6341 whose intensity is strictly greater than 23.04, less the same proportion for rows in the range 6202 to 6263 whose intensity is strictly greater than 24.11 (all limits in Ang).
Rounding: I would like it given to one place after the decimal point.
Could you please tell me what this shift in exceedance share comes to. 0.8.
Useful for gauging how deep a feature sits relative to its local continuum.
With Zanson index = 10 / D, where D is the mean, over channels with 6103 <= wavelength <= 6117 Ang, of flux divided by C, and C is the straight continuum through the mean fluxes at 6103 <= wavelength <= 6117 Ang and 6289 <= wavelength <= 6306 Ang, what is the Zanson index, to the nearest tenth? 10.0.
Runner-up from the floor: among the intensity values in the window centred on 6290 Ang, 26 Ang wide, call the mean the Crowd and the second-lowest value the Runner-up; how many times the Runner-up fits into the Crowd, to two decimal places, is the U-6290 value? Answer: 1.04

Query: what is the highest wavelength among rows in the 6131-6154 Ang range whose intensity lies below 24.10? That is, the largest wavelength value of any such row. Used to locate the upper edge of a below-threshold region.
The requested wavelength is 6152.51 Ang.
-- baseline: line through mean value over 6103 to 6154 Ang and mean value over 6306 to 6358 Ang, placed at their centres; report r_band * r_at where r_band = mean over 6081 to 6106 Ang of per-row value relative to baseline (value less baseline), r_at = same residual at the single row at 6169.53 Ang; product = -0.26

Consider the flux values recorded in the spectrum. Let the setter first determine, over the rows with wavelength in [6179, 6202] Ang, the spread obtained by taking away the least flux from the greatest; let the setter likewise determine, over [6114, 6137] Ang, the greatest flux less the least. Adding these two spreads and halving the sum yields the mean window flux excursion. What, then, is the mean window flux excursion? 1.2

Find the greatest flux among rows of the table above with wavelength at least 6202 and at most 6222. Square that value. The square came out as 559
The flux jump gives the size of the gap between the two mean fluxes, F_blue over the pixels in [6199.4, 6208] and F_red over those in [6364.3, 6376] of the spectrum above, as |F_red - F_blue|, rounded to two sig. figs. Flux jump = 0.17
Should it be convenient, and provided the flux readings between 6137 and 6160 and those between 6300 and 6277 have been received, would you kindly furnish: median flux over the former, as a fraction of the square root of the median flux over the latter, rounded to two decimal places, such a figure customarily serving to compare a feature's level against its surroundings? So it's 5.00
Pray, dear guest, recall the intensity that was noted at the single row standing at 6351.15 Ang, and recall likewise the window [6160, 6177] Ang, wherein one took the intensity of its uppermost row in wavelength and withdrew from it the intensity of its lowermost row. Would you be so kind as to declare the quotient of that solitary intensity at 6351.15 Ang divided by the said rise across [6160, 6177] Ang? 16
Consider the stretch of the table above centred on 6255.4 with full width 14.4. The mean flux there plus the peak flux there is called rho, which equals 44.6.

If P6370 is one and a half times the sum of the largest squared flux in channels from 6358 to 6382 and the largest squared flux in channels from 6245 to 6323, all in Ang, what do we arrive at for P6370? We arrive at 1827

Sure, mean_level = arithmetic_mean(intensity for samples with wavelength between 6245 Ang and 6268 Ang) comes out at 22.5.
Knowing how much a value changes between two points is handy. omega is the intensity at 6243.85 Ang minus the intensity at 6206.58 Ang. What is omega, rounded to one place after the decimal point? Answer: -1.6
